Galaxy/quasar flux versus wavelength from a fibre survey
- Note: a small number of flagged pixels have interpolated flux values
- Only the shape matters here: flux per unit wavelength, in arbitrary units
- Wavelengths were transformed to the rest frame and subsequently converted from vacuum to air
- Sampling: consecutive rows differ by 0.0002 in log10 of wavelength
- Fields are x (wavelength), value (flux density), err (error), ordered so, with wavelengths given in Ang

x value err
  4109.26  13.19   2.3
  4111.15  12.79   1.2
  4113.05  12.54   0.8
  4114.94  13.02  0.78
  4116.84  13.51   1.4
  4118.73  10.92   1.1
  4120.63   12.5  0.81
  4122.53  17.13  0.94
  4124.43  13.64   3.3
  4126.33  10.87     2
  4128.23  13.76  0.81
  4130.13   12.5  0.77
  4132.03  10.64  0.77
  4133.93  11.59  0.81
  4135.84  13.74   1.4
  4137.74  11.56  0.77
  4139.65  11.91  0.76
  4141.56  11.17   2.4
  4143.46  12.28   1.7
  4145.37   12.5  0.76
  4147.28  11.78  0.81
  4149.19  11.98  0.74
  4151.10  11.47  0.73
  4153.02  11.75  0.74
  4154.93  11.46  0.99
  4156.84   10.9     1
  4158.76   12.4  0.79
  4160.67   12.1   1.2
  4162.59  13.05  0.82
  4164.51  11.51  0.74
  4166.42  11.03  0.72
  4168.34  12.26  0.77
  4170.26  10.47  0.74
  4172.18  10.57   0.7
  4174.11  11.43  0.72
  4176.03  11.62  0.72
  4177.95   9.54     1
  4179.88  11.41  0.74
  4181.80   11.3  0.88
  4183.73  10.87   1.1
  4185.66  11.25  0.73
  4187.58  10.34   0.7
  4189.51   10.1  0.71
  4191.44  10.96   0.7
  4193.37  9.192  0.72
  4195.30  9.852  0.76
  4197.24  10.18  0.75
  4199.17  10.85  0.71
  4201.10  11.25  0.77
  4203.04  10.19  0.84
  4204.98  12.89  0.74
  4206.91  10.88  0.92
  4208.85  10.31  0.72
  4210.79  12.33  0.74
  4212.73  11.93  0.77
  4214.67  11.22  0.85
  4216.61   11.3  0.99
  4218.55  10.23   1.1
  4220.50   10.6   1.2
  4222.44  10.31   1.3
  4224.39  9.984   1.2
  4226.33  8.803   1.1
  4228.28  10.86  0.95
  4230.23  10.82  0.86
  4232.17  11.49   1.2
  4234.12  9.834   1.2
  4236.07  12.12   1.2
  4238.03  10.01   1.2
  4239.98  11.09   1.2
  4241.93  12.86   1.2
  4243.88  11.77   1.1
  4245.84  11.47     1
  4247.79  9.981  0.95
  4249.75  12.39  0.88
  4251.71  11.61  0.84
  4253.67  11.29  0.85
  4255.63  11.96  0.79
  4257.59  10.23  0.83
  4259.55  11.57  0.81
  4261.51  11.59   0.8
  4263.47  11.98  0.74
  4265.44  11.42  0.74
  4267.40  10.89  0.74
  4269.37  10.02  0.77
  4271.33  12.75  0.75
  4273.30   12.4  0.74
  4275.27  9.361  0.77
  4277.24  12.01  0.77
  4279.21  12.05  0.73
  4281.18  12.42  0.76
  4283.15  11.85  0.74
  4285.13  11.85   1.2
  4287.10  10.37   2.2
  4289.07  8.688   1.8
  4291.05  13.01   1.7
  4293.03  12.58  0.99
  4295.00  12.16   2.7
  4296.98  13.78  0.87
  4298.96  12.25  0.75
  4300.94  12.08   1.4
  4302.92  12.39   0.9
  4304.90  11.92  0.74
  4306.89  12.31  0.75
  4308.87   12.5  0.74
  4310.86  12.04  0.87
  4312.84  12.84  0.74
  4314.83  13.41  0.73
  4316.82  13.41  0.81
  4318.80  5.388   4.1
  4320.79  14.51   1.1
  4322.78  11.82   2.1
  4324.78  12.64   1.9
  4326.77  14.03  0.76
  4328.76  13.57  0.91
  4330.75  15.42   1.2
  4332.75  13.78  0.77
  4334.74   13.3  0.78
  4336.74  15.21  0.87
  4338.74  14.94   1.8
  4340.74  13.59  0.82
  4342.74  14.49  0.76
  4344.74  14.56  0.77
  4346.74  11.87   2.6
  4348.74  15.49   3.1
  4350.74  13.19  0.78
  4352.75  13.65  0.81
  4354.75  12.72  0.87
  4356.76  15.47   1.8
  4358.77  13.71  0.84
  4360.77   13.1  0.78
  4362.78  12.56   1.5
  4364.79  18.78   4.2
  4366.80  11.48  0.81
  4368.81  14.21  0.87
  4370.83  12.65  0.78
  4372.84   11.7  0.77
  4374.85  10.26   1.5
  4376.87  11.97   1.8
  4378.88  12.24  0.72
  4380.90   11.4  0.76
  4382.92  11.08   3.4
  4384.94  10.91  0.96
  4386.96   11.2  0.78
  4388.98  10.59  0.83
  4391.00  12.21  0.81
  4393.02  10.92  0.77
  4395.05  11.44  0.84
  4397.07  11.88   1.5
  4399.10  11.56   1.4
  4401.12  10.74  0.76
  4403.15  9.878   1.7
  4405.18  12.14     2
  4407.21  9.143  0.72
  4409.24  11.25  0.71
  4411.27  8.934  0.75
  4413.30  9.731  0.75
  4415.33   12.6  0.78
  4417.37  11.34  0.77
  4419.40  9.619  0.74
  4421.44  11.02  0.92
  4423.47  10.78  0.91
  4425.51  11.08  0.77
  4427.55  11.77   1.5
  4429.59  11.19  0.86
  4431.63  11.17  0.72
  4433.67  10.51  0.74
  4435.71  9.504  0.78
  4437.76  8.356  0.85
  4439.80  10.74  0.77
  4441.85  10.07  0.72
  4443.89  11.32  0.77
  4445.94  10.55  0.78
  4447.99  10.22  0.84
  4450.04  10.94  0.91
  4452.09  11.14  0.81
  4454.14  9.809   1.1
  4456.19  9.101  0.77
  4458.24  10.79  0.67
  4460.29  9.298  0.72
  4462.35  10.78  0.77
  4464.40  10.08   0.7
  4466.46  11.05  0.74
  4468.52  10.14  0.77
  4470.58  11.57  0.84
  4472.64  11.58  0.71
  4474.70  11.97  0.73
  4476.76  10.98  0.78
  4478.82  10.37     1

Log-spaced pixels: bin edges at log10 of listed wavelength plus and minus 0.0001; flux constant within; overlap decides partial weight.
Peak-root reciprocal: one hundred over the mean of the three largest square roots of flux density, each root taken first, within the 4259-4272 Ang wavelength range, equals 28.7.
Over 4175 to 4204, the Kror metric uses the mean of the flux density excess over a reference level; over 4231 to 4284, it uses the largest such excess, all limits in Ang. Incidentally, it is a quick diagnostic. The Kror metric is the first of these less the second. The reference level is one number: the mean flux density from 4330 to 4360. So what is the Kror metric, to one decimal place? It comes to -2.3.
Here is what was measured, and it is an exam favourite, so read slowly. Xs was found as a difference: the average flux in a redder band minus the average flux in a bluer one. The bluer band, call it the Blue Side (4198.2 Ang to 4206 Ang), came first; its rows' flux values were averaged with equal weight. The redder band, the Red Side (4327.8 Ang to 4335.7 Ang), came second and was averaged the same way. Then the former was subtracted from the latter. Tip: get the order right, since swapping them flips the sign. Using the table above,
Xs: 2.7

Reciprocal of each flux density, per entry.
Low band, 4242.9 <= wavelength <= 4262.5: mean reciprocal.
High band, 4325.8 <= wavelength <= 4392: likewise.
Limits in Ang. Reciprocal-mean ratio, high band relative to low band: 0.87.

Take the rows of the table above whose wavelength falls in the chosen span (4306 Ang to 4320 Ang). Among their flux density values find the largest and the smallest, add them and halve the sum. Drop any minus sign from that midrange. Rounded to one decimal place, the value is 9.4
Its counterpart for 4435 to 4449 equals 9.8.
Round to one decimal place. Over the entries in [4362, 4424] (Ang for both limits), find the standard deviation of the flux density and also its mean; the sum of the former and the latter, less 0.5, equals 12.7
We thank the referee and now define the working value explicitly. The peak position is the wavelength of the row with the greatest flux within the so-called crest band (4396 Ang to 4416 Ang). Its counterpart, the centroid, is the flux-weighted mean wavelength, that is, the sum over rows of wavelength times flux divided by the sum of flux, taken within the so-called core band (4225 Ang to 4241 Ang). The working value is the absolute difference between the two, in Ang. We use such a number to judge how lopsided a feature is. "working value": 182.0 Ang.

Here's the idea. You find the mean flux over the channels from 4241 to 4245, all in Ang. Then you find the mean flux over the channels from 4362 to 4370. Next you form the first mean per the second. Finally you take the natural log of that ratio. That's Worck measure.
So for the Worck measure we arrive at -0.15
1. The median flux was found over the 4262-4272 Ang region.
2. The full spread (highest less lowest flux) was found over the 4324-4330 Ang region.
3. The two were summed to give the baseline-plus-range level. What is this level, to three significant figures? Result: 12.8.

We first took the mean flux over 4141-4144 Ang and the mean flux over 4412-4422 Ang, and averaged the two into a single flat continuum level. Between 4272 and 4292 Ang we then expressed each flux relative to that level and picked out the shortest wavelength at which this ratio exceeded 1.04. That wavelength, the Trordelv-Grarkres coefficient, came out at 4273.30 Ang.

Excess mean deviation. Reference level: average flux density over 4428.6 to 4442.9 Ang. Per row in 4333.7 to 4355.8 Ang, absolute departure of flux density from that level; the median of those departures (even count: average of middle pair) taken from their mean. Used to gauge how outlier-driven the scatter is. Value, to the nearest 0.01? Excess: 0.26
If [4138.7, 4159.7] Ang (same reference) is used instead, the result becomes 0.00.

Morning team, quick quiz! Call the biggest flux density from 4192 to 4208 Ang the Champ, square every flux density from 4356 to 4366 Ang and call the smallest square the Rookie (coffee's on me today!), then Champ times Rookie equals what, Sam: 2033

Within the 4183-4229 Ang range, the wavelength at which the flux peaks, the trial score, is 4204.98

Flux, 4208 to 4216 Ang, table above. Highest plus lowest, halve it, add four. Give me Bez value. 15.3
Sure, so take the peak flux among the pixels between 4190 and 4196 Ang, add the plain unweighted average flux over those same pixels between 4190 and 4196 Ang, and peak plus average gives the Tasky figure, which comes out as 21.0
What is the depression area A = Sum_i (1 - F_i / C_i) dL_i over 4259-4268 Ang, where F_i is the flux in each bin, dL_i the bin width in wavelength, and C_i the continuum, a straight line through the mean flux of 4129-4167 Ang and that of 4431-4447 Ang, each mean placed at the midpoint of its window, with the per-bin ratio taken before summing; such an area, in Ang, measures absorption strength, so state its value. -0.22 Ang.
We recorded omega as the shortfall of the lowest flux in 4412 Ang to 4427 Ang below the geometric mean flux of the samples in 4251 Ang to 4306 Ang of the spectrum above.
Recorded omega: 2.0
